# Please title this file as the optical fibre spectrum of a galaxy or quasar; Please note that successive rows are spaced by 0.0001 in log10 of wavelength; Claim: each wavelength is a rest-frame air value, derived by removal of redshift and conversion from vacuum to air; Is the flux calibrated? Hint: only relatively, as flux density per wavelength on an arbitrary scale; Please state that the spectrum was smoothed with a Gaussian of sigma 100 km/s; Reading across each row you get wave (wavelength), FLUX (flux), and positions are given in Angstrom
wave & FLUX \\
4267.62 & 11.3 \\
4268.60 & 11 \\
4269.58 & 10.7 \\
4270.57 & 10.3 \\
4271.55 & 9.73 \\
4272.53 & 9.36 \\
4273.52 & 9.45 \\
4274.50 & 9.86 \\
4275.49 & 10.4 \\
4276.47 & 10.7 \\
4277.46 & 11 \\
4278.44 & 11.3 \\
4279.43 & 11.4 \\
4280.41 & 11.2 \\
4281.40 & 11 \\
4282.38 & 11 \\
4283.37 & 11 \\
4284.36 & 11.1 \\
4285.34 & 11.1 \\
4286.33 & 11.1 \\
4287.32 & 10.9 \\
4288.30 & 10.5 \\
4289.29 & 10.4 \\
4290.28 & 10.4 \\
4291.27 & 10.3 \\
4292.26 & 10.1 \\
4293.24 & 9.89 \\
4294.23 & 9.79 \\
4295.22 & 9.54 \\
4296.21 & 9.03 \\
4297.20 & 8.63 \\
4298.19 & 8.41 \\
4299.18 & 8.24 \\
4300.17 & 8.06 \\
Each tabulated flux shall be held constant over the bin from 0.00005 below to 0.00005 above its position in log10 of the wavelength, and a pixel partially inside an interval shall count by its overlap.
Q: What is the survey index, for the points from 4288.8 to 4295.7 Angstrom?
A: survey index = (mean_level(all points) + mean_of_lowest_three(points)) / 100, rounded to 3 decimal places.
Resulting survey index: 0.198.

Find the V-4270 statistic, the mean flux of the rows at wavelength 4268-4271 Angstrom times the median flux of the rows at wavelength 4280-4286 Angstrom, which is 118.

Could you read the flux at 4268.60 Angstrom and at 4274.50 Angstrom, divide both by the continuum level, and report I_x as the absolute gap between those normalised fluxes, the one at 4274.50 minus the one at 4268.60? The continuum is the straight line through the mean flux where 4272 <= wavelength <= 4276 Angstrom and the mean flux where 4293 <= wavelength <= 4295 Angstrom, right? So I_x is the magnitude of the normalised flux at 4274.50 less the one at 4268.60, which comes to 0.12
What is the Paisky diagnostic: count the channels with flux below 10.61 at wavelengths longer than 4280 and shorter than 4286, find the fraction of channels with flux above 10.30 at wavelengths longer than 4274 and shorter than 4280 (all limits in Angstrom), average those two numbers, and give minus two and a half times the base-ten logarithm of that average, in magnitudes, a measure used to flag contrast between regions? 0.95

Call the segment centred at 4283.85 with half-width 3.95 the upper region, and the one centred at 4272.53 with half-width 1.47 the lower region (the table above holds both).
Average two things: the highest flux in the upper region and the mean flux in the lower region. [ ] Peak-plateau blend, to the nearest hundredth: 10.36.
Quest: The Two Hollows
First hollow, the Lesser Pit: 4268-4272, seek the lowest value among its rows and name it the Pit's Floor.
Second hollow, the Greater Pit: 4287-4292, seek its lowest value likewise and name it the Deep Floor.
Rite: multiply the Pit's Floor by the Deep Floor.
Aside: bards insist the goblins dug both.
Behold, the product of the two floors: 100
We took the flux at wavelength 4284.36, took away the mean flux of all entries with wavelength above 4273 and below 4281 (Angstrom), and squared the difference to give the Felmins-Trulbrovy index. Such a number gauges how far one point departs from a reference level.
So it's 0.2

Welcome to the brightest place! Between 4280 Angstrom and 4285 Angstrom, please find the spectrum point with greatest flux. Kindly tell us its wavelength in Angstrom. 4280.41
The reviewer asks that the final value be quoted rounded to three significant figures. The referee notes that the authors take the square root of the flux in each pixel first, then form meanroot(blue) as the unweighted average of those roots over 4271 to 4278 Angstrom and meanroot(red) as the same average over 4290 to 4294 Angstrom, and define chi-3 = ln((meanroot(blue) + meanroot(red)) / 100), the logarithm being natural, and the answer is -2.75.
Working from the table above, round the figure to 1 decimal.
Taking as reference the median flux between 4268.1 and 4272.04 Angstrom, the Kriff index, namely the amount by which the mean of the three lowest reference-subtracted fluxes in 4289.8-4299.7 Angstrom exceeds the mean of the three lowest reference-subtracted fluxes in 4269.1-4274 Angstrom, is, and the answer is -1.1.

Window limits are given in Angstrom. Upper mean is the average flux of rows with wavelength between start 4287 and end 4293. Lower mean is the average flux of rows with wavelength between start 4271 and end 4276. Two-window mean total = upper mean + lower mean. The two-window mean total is 20.2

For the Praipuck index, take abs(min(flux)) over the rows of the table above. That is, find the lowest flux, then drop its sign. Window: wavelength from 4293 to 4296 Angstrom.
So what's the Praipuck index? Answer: 9.5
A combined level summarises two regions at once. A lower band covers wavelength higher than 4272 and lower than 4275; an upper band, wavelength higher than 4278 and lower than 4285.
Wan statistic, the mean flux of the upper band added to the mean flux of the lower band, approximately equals 20.7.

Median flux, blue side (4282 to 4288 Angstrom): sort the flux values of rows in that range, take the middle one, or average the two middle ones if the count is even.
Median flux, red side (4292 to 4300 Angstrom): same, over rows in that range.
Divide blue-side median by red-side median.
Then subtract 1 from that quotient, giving 0.19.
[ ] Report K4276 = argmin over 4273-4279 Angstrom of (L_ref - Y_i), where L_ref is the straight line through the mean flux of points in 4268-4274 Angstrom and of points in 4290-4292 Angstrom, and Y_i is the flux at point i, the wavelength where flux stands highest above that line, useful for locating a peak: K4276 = 4278.44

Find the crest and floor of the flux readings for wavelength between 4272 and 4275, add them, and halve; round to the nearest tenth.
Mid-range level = 9.6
